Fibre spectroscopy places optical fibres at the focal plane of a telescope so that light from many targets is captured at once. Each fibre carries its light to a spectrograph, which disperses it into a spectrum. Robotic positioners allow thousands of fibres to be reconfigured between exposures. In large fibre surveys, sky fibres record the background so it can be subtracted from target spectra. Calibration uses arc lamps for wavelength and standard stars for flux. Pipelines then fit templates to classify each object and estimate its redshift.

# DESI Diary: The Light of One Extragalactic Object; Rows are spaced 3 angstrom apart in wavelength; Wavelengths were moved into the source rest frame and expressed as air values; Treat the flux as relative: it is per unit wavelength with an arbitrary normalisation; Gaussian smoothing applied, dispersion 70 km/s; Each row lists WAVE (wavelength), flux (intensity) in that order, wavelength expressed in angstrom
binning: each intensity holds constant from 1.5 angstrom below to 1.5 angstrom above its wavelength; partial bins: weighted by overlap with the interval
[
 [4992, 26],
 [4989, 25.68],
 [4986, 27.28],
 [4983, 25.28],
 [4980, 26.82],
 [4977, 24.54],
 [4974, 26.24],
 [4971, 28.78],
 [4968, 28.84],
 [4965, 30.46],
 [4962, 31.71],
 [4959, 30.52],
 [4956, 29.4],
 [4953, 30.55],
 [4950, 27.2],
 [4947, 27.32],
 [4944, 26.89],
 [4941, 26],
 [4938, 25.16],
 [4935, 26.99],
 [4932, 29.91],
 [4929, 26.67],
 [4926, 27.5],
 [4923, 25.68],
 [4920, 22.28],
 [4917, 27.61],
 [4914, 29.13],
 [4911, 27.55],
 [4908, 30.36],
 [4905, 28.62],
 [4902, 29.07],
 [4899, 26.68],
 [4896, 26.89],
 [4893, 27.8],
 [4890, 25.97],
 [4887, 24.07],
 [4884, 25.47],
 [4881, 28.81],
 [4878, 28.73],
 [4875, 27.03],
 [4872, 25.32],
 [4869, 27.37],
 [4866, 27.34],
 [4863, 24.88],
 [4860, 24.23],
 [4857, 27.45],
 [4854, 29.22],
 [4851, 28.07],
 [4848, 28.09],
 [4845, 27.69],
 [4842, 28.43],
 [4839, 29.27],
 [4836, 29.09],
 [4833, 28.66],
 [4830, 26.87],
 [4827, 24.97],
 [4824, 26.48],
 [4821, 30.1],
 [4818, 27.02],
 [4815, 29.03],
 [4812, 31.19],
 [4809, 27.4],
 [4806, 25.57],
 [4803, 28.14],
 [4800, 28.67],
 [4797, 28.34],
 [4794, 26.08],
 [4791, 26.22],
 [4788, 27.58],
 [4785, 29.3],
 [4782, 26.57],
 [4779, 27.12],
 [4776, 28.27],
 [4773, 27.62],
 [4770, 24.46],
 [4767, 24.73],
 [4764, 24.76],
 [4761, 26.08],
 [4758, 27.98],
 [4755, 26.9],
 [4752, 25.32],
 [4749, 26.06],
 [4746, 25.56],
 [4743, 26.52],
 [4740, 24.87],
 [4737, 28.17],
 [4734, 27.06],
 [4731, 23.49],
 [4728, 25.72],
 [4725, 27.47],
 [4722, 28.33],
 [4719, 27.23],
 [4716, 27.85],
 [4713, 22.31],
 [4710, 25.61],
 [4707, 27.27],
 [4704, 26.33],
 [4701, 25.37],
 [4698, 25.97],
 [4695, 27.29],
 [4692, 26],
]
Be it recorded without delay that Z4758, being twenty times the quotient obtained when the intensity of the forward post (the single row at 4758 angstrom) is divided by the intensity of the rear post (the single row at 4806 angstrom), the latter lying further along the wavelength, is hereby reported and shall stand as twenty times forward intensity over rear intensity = 21.9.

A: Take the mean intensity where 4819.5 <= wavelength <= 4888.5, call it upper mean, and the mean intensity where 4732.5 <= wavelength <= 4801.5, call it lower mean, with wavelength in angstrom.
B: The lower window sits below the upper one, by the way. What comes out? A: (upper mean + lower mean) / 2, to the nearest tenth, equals 27.0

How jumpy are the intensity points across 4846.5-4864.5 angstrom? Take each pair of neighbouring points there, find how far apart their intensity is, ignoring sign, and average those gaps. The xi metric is 1.36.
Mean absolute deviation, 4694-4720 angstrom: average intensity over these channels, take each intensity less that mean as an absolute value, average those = 1.2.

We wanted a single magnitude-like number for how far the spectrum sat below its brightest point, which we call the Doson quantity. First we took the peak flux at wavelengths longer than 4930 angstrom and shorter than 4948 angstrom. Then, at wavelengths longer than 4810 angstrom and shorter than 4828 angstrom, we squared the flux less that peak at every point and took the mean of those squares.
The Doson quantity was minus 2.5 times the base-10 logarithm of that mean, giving -2.2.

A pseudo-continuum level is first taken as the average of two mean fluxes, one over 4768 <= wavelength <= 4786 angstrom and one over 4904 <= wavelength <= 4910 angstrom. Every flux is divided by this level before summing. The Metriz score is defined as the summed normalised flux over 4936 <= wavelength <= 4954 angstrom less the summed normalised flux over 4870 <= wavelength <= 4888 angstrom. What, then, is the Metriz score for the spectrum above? 0.13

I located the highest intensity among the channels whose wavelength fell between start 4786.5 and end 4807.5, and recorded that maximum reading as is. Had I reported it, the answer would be 28.67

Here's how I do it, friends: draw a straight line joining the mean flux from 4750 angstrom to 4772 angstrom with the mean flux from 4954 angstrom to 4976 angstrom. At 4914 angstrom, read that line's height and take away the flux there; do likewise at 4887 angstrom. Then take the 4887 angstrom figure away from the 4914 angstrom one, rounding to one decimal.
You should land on -4.6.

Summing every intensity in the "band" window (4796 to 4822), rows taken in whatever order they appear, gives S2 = 255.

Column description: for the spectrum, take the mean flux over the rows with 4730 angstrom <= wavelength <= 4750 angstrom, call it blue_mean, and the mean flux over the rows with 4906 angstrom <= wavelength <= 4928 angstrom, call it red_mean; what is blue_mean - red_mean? -1.2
